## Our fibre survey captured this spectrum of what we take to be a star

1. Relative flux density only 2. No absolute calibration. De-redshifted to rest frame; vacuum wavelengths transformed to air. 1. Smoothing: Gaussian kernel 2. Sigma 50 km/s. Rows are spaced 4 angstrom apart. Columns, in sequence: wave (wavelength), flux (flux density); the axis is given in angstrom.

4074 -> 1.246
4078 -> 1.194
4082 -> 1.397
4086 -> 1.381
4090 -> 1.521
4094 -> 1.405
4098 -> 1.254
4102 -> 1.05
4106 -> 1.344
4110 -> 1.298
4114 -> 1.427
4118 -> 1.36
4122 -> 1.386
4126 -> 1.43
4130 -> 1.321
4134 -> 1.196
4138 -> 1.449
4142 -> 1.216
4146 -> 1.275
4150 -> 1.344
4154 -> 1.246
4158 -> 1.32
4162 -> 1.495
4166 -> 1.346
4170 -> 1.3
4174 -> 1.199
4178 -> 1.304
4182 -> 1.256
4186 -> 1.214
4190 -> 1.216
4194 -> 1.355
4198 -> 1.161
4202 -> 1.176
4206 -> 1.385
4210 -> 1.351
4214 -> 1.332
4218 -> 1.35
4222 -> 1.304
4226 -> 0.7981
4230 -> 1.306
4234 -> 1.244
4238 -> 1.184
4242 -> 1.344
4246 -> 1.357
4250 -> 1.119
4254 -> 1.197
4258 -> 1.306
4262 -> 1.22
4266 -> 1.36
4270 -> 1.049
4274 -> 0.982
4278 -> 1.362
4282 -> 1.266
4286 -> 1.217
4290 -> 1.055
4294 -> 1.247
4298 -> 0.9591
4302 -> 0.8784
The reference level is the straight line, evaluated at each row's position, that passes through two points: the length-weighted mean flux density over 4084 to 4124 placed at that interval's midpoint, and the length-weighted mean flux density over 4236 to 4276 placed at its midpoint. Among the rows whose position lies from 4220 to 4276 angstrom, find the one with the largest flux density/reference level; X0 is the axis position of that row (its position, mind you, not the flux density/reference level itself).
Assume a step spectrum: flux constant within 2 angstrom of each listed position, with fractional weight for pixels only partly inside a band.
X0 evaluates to 4266 angstrom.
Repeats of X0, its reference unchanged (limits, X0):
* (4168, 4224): 4206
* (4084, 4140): 4090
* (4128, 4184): 4162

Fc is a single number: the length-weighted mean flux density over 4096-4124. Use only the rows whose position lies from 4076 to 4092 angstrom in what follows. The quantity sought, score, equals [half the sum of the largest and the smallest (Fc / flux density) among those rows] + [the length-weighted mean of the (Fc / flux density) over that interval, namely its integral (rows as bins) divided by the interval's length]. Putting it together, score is 1.93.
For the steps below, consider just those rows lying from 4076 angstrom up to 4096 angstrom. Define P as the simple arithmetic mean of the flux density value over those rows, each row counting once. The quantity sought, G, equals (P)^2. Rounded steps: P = 1.38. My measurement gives 1.90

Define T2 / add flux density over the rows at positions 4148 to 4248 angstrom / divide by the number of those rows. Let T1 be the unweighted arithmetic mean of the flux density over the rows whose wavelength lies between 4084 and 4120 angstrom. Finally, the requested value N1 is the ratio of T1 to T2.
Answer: 1.05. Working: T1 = 1.34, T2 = 1.28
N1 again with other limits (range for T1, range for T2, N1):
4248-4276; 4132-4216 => 0.91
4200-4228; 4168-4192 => 1.00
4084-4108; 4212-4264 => 1.07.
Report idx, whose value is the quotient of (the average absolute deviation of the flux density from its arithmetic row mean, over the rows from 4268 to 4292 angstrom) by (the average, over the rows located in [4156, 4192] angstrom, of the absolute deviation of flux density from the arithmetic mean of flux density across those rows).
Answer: 1.94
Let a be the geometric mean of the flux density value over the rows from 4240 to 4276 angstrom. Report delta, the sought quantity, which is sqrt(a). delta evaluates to 1.10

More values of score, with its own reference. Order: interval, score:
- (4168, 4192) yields 2.09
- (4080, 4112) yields 2.04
